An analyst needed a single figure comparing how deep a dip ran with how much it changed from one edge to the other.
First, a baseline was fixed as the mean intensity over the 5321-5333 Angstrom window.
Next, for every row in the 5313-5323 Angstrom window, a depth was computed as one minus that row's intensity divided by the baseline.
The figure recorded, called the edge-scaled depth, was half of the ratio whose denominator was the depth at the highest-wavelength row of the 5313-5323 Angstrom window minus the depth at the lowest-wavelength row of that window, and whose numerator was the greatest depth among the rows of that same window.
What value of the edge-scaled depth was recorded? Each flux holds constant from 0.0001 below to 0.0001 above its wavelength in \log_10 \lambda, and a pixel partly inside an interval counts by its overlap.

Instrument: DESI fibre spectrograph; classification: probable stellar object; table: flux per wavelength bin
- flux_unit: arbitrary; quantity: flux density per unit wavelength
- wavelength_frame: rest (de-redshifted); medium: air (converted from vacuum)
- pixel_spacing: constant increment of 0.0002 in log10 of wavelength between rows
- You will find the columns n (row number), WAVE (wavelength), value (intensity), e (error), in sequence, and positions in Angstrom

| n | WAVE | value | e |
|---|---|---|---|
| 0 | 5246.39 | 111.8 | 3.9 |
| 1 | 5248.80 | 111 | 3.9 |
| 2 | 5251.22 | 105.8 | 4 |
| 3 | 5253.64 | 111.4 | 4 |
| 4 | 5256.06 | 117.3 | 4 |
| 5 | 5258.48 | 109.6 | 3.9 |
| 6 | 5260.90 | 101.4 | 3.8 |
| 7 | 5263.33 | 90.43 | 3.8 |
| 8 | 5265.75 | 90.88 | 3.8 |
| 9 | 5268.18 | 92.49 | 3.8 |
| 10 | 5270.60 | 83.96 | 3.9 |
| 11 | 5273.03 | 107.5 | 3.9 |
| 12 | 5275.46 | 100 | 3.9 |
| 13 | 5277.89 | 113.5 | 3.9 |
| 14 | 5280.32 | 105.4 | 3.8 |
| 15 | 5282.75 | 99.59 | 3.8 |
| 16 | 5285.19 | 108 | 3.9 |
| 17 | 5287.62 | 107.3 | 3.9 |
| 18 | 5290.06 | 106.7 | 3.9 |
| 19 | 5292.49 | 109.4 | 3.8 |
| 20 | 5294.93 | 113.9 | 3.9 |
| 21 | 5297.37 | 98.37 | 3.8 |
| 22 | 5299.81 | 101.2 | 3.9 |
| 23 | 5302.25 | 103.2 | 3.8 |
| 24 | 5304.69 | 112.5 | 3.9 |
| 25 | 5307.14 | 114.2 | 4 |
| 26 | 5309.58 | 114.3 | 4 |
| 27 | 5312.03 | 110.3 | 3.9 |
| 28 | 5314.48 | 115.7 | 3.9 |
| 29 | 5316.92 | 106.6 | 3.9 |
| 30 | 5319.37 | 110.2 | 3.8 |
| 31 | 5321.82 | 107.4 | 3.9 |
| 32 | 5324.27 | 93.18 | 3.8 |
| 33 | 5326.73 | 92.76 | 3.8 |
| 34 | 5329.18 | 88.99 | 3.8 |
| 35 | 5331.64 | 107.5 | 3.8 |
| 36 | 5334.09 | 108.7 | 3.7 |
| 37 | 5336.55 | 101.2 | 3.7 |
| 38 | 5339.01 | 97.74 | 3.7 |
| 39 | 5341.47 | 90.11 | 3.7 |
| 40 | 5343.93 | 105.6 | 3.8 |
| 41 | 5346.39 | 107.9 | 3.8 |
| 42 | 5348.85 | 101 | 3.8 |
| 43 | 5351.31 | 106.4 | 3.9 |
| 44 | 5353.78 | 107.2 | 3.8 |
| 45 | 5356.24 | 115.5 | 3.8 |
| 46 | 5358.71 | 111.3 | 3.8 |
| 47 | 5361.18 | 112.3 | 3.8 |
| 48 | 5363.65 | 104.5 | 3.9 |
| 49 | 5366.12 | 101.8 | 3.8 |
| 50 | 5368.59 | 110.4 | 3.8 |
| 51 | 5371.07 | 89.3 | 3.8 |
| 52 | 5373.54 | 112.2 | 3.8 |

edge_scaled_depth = -0.5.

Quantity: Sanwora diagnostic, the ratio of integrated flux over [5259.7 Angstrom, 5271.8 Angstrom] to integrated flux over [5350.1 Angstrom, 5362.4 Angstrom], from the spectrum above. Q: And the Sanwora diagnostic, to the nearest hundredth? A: 0.82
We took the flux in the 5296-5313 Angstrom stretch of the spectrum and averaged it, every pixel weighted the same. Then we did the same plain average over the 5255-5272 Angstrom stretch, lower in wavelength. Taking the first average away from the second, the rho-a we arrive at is -10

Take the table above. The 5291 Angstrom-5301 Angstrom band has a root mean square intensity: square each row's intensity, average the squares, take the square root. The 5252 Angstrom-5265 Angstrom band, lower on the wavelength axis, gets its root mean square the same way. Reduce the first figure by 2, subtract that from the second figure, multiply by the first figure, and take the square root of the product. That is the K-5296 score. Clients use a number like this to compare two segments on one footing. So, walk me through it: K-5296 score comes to 16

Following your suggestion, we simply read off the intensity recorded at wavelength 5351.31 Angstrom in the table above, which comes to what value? 106.4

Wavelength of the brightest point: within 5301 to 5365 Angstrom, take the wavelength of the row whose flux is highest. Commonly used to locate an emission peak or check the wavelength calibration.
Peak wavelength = 5314.48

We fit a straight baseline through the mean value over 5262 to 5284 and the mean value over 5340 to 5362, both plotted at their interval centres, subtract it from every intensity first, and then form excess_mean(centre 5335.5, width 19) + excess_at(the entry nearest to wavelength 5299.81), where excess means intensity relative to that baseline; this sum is -5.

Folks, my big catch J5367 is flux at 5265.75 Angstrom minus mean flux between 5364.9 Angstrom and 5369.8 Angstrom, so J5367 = -15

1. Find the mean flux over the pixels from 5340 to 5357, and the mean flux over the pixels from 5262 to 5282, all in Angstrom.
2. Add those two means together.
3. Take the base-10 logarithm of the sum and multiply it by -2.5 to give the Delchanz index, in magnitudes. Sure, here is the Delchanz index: -5.77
